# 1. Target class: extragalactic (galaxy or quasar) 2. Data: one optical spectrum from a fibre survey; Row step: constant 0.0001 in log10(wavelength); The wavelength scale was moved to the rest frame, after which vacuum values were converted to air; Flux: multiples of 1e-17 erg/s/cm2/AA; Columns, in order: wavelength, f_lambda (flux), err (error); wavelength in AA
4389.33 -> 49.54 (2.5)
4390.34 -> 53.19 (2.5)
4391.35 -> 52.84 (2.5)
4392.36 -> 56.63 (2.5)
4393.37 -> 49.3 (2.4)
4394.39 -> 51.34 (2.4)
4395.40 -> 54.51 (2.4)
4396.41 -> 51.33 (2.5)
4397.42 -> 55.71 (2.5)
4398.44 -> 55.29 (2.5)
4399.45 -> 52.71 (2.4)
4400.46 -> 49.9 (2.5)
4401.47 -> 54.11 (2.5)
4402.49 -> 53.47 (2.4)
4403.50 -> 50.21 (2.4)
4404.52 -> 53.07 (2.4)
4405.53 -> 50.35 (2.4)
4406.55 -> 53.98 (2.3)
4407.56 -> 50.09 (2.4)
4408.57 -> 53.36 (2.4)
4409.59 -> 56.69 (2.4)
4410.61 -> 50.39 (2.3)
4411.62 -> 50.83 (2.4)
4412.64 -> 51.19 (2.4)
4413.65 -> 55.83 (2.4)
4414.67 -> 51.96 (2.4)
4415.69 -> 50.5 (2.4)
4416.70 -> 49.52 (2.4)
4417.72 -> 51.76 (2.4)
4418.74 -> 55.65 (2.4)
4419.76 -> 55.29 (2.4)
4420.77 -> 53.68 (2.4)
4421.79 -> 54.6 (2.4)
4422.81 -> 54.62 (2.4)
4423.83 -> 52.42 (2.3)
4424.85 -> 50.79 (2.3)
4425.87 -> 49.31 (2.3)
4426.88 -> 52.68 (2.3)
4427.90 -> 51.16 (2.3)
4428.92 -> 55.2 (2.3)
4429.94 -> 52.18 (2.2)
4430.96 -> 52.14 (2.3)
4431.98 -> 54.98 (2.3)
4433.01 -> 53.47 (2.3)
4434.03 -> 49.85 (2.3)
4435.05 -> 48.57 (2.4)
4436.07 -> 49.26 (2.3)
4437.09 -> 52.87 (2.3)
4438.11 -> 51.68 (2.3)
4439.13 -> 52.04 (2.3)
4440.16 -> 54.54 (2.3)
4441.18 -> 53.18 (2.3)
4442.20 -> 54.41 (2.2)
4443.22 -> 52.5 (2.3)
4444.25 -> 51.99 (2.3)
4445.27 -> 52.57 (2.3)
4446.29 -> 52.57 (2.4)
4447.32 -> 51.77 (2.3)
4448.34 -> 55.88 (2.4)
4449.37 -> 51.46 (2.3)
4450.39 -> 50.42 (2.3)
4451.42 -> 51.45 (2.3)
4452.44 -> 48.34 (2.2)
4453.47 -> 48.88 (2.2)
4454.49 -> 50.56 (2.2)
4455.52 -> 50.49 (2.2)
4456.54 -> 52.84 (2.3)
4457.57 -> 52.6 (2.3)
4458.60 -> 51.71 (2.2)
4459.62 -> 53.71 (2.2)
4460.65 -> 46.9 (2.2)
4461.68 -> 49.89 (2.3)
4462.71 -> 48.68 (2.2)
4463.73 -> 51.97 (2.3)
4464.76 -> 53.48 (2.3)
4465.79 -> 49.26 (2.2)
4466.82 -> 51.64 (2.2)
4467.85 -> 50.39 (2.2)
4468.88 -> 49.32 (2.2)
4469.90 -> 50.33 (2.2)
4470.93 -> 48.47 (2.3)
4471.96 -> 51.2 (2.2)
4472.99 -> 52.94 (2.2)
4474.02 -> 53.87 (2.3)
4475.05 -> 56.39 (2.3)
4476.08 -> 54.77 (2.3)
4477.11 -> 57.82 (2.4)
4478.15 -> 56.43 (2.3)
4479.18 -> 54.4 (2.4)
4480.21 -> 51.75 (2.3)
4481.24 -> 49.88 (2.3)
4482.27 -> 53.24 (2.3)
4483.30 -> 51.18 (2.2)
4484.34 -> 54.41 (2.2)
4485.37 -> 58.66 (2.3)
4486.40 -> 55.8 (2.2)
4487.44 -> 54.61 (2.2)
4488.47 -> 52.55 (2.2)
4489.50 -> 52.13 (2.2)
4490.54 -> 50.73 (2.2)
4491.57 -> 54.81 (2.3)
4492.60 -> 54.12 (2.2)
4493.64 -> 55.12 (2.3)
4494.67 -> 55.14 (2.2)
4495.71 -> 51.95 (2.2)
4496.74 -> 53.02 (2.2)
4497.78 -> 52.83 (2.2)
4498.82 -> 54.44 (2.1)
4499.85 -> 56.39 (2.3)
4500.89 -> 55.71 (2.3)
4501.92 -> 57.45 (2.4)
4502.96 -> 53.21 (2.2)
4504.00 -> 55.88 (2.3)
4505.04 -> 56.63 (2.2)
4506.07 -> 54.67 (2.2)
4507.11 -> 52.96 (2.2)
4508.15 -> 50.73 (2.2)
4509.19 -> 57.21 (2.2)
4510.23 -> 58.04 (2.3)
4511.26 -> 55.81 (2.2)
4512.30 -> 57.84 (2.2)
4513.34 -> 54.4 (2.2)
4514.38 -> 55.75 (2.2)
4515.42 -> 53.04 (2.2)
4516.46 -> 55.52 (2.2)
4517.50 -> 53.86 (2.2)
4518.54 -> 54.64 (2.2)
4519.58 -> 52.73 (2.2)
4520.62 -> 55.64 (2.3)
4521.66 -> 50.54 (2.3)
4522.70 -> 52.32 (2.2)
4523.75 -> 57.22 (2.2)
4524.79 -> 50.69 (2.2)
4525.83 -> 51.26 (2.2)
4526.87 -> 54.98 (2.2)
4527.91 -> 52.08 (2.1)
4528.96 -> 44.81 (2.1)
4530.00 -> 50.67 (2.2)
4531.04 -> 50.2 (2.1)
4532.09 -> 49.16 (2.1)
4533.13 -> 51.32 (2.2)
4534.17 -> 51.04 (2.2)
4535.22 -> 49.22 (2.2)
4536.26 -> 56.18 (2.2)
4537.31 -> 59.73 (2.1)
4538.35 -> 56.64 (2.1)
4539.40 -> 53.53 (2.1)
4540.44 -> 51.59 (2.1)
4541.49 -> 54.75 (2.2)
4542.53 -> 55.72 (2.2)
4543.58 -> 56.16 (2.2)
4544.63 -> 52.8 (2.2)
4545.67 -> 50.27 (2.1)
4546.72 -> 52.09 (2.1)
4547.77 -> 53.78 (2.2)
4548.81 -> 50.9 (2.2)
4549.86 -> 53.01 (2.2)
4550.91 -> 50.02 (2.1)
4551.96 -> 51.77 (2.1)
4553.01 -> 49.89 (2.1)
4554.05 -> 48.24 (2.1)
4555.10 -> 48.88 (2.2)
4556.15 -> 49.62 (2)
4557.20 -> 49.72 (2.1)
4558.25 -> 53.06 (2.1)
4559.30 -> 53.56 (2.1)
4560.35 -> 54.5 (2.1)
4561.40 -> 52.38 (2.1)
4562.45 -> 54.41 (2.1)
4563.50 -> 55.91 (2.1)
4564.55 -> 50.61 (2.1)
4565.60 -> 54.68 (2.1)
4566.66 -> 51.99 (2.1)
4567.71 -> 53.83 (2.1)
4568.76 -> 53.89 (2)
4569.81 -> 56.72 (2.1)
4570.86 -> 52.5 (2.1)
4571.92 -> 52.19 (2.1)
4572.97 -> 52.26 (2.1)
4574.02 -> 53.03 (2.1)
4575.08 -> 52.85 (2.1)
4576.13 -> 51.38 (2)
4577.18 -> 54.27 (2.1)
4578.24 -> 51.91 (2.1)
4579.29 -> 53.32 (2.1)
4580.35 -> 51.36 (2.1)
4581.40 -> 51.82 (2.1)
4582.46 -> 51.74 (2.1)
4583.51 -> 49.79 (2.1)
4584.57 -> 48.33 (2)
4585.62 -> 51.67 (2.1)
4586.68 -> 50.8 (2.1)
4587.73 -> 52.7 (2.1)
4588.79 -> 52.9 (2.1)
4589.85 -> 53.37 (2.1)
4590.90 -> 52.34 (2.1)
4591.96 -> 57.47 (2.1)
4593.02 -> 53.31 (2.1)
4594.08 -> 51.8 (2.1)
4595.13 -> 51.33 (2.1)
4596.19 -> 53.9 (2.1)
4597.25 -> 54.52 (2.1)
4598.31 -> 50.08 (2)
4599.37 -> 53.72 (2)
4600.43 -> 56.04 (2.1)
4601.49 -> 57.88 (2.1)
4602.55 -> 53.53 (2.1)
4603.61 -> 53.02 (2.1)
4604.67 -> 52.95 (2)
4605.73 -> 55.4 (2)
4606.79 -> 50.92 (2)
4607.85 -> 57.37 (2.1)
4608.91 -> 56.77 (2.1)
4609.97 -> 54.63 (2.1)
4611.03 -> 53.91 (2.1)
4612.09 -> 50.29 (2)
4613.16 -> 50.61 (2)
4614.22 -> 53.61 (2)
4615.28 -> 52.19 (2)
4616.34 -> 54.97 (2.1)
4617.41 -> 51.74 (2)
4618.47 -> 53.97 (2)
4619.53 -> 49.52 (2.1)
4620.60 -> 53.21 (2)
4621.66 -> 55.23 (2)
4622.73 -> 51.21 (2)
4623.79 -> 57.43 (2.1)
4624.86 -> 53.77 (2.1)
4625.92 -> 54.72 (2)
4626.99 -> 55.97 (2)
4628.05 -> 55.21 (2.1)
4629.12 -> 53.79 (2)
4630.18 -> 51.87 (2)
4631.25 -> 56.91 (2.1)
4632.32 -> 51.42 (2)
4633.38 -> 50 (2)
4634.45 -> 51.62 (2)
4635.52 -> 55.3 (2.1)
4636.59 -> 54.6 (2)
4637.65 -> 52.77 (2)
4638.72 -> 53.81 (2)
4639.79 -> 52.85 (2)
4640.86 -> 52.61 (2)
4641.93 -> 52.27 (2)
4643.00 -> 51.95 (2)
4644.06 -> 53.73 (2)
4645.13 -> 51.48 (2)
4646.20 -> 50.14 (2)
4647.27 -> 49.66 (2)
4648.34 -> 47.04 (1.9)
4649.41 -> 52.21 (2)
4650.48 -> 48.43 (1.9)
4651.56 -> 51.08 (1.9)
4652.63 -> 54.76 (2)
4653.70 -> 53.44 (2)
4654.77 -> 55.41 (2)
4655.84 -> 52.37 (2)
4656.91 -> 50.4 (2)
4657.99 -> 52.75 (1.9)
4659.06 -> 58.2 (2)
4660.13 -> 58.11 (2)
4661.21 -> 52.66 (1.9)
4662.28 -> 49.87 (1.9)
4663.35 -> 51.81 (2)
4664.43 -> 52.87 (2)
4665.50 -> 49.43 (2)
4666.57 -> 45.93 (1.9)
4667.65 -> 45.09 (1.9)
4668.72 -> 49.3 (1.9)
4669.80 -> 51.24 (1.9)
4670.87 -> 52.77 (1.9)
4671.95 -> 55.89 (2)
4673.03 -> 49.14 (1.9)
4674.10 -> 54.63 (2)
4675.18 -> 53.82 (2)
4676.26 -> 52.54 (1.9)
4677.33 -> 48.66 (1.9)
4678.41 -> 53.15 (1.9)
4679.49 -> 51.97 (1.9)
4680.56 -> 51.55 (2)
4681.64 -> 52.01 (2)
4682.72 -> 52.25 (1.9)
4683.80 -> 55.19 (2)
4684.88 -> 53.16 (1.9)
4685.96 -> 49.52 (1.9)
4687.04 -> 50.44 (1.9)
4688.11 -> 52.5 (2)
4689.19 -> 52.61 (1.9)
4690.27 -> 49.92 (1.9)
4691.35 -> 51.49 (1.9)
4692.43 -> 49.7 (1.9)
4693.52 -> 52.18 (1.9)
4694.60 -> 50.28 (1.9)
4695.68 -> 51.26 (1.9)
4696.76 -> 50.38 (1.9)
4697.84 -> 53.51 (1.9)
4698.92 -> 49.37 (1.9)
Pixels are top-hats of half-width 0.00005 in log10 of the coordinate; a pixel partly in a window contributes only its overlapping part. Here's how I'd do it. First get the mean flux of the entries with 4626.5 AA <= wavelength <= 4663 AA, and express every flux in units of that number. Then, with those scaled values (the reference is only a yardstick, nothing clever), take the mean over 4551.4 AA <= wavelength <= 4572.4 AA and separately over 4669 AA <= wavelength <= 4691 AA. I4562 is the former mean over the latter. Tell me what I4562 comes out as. 1.01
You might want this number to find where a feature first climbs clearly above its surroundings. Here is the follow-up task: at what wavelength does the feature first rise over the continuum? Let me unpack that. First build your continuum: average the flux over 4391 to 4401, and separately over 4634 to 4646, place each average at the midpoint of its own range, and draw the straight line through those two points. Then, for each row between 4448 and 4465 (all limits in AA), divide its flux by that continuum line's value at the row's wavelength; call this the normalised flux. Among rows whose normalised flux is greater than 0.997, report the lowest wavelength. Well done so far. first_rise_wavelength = 4448.34 AA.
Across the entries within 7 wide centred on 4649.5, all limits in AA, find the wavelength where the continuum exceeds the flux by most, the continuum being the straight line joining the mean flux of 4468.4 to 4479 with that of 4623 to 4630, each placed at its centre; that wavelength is 4648.34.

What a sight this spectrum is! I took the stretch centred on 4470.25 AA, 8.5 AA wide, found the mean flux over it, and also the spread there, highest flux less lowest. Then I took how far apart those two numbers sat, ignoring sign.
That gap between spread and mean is 45.6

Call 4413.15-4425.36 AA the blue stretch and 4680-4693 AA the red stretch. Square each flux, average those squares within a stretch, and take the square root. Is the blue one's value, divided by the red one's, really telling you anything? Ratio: 1.03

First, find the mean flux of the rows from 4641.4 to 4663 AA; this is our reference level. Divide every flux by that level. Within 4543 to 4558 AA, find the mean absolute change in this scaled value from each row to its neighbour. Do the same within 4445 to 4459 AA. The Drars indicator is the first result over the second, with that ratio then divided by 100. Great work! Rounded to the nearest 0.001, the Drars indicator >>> 0.012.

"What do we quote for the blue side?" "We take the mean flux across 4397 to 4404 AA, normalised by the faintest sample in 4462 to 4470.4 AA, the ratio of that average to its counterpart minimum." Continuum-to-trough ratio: 1.09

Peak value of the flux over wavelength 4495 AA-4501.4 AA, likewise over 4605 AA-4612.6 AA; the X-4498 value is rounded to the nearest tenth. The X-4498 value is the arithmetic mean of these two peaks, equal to 56.9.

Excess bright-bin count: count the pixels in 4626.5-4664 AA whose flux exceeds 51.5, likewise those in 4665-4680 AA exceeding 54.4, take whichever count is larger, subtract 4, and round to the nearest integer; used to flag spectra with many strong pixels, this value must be 21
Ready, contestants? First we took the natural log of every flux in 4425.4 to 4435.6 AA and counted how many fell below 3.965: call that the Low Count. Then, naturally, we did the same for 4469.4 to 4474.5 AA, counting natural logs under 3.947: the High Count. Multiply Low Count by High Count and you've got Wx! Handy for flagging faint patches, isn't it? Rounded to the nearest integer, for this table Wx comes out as 21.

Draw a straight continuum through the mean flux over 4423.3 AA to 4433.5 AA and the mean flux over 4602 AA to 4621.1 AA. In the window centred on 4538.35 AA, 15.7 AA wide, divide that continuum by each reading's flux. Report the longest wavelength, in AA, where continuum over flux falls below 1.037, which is 4544.63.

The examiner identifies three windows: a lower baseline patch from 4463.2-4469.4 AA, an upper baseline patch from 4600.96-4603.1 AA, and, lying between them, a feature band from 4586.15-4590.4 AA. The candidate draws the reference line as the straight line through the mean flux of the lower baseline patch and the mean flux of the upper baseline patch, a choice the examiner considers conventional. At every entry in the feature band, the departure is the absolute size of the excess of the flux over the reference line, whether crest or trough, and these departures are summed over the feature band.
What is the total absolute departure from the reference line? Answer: 11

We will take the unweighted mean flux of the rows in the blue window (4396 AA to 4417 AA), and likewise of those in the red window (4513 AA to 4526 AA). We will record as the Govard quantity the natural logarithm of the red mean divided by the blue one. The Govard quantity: 0.024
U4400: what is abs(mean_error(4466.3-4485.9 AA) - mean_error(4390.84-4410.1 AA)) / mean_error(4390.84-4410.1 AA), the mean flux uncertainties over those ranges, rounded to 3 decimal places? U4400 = 0.067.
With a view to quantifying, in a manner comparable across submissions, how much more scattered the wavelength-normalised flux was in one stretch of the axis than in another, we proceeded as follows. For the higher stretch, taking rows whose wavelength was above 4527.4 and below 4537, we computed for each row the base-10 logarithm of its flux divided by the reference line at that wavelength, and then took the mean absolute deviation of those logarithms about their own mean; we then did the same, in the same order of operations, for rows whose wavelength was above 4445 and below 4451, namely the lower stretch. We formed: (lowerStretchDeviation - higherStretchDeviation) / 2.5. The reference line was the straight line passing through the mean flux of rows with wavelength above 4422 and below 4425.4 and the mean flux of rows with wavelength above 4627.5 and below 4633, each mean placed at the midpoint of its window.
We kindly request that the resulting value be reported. -0.0026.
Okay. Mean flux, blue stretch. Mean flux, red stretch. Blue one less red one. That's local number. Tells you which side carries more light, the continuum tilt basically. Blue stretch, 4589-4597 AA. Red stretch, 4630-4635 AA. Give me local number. 1.0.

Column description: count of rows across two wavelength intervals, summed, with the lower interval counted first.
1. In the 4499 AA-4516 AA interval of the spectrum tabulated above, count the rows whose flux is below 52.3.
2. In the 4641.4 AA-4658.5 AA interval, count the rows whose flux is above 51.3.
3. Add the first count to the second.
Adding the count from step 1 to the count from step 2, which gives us 11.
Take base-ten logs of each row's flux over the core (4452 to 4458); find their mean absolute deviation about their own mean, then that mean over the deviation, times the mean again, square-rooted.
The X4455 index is 15.6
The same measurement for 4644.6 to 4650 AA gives 15.3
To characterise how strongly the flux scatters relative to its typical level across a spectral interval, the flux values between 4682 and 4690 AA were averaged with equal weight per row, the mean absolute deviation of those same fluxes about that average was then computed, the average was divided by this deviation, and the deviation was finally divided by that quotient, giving 0.032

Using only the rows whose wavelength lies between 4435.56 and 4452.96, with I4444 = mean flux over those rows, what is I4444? 52.2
